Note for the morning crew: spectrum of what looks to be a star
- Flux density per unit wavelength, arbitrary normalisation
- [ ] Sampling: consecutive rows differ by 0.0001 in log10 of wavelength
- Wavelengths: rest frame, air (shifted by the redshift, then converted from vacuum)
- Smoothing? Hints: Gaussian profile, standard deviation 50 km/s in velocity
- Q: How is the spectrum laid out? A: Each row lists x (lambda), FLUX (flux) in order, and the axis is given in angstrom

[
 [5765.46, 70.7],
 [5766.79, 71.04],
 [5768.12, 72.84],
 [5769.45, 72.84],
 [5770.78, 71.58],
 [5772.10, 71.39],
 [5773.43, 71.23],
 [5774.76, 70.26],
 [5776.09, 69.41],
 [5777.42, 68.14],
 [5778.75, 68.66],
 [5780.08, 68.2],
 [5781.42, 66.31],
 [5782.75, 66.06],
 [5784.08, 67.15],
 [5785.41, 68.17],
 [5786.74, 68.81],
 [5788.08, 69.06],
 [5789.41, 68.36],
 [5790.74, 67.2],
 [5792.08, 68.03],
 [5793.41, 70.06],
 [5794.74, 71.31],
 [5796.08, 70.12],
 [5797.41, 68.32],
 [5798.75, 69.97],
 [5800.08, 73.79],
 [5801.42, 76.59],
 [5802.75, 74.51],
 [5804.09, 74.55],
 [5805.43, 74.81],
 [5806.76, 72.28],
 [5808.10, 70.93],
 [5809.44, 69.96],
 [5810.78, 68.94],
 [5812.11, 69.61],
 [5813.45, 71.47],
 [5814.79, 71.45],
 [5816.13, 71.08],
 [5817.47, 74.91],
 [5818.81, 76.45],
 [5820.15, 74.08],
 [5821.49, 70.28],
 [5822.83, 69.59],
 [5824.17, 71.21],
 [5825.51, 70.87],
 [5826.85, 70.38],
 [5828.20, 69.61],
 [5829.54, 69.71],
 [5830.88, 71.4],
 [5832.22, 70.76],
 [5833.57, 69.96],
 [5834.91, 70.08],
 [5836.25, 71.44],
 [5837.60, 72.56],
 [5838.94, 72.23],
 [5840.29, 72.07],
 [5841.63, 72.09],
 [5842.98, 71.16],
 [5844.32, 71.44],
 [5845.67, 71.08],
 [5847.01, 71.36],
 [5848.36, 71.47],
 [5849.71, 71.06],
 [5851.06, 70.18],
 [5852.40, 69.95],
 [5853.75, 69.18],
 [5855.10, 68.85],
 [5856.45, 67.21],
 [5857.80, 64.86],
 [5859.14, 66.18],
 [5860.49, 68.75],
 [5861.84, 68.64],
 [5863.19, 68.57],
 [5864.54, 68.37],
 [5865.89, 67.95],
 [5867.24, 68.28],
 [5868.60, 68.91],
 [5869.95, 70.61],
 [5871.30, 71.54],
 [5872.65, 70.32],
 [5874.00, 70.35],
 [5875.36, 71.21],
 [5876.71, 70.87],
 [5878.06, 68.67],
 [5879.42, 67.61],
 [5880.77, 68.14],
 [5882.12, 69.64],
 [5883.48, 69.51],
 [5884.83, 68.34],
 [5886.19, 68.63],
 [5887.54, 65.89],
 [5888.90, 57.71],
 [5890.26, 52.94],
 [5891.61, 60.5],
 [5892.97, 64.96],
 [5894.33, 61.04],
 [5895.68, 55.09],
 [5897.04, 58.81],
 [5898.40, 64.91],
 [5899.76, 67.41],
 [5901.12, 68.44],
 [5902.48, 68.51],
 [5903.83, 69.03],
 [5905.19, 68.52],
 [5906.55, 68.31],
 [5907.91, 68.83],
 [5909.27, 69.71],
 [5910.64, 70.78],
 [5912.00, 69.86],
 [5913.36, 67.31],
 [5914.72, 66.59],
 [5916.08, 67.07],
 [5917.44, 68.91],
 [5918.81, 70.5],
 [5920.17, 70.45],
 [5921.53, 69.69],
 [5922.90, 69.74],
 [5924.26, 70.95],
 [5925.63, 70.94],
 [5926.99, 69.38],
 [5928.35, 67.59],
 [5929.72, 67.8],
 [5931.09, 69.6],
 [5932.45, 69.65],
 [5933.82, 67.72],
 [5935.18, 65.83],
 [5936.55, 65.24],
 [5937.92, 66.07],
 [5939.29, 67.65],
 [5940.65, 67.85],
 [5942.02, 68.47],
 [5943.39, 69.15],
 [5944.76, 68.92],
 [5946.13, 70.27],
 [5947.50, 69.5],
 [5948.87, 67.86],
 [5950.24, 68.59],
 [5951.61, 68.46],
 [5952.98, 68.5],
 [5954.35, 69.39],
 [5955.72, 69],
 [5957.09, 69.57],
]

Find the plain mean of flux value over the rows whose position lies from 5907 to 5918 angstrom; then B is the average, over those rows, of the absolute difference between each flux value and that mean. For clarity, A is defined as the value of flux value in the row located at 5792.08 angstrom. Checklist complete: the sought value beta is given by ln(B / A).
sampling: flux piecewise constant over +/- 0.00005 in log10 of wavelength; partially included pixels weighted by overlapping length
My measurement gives -4.01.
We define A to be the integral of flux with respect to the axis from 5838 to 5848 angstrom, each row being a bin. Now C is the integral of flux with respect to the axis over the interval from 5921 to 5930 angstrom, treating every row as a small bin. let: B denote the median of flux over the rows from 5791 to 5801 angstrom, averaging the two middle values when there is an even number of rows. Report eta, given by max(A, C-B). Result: 717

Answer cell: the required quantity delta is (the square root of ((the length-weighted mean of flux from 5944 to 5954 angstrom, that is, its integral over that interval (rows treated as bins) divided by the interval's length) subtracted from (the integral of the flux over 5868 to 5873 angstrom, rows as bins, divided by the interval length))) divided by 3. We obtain 0.42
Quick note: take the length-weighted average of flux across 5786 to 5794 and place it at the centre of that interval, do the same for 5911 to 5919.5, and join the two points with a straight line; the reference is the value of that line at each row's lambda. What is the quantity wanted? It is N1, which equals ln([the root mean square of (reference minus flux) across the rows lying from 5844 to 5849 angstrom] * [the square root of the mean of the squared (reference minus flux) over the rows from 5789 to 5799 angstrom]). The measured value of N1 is 1.4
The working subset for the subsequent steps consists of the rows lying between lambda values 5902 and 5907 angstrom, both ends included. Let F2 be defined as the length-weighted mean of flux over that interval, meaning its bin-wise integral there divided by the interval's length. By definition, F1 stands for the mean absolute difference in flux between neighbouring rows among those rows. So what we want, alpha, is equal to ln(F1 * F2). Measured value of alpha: 3.3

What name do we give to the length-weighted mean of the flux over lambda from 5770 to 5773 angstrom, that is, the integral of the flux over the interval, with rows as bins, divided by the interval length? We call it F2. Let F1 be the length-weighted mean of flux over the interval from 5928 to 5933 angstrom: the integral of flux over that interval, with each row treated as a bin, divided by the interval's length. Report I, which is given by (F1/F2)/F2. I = 0.0134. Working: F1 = 69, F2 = 71.7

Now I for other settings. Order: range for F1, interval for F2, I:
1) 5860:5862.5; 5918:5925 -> 0.0140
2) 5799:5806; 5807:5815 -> 0.0150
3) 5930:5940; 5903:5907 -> 0.0143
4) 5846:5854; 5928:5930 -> 0.0155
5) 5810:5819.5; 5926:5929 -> 0.0151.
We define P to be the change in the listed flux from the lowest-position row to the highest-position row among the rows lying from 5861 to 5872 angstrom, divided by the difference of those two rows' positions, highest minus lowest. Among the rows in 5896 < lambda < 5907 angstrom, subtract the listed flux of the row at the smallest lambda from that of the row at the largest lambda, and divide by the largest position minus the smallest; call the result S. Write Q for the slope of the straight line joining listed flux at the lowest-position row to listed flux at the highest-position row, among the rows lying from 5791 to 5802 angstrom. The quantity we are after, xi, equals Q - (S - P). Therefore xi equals 0.2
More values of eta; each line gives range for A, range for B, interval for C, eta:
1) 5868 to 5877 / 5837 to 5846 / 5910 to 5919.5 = 635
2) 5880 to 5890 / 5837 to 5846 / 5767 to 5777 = 663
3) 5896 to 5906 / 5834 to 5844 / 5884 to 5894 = 661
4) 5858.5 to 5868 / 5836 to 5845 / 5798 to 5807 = 647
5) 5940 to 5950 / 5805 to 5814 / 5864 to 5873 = 688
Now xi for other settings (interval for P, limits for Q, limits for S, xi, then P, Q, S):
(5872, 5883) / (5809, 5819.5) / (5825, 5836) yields 0.7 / -0.1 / 0.69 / -0.1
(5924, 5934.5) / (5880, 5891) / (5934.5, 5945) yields -2.3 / -0.3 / -1.60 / 0.3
